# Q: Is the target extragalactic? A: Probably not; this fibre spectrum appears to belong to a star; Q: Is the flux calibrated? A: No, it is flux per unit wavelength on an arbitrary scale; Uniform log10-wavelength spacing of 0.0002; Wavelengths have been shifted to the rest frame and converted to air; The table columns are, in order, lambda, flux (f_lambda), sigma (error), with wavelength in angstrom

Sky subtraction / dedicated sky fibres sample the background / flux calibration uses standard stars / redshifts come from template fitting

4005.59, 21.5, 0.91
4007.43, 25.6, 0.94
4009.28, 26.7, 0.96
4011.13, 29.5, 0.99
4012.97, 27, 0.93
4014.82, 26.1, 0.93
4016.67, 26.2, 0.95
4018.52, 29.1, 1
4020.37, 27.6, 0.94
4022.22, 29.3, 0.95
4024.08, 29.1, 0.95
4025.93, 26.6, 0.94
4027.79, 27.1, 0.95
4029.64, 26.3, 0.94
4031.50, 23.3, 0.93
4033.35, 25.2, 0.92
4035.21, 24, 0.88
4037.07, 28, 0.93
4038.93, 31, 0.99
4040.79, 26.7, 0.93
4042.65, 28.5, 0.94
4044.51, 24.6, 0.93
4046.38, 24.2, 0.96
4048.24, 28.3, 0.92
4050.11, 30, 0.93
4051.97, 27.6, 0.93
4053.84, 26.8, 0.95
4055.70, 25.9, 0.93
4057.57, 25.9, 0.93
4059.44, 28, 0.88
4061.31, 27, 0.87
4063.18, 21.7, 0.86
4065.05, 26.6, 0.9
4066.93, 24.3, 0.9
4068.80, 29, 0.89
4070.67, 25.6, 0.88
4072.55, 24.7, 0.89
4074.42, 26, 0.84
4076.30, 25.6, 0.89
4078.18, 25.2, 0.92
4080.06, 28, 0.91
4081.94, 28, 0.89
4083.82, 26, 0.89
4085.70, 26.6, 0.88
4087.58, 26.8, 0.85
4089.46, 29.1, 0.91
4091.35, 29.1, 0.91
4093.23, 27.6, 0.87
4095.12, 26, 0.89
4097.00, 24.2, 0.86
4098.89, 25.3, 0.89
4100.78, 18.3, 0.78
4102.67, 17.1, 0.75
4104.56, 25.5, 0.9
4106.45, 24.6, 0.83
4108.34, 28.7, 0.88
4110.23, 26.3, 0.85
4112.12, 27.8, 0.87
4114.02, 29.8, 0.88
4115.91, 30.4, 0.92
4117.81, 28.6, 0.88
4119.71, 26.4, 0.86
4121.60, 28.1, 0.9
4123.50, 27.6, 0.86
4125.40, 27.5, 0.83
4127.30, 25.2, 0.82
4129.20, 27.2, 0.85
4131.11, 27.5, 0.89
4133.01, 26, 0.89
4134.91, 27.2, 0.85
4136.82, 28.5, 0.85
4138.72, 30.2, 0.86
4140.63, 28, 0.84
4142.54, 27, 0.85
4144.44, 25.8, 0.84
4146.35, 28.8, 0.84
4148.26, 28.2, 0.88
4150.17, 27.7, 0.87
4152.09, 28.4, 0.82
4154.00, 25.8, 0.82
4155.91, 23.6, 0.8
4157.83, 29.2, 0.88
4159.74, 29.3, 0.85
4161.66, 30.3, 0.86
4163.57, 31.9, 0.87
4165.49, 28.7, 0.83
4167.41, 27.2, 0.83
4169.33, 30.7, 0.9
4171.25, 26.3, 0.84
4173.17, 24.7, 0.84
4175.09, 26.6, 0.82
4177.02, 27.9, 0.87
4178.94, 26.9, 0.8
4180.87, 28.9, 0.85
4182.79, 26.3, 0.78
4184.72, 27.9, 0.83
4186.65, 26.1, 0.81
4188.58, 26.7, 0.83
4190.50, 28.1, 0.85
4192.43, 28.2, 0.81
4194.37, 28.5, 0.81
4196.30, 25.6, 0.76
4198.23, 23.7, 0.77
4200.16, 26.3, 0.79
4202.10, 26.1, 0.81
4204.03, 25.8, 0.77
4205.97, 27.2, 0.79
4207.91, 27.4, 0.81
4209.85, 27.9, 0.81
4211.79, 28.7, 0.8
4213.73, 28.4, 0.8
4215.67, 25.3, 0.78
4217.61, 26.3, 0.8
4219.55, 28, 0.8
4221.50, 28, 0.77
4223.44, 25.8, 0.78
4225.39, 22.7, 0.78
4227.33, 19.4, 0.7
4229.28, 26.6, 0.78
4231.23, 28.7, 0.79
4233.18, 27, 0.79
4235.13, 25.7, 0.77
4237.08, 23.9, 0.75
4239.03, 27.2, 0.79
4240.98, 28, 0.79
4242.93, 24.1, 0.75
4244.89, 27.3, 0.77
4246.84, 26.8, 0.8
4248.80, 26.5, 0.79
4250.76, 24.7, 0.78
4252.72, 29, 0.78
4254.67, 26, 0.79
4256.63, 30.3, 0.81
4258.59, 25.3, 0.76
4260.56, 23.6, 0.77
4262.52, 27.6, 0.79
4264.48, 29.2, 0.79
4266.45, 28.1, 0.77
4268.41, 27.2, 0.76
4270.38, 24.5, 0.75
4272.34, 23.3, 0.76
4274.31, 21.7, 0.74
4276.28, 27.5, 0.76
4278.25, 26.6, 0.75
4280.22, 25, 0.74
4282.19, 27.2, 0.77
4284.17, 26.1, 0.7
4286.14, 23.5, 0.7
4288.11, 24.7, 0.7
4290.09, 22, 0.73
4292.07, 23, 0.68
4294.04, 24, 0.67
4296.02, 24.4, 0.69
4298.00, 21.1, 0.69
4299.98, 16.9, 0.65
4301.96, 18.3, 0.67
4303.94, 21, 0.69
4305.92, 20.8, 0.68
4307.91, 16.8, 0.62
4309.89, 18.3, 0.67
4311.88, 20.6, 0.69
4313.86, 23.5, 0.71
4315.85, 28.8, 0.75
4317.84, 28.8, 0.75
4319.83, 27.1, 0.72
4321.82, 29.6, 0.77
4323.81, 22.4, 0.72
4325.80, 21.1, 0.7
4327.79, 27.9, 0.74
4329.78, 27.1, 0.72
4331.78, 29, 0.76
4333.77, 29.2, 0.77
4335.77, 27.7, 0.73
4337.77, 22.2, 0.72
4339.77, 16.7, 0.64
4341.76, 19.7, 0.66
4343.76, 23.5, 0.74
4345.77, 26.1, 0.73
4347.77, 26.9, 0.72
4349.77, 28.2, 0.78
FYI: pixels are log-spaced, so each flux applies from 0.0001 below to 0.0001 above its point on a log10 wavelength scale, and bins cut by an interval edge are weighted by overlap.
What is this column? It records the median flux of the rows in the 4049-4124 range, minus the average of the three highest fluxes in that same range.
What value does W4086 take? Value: -3.5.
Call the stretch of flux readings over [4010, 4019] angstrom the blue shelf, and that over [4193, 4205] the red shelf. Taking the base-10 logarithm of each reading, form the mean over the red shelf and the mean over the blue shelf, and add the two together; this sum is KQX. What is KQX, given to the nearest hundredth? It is 2.85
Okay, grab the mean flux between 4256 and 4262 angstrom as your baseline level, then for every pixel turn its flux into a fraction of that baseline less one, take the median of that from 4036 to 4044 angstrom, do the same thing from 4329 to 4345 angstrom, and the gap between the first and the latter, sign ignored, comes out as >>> 0.11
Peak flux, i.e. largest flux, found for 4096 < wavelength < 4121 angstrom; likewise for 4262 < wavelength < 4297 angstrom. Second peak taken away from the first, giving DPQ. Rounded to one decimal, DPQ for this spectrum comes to 1.2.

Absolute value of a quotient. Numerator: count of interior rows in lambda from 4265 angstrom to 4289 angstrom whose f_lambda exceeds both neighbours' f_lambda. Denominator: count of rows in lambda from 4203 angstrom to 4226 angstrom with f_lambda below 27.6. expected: 0.29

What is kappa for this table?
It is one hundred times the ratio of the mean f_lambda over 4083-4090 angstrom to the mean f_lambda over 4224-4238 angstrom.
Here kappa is 109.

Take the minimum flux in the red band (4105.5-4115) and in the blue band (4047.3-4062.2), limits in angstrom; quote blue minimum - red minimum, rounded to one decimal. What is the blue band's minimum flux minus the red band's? 1.3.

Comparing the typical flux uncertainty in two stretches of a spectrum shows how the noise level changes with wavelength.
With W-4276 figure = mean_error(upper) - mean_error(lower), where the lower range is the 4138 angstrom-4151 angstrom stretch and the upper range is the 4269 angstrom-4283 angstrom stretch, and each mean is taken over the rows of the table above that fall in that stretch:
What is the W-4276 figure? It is -0.101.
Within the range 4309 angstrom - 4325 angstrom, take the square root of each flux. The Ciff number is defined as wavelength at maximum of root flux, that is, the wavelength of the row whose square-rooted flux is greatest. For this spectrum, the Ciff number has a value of 4321.82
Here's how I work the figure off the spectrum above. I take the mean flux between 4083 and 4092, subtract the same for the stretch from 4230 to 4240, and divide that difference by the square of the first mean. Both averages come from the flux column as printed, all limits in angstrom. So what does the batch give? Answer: 0.0013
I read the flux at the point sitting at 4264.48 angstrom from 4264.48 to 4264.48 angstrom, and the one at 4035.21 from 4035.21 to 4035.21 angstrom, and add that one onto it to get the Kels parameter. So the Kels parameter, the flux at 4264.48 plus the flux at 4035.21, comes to 53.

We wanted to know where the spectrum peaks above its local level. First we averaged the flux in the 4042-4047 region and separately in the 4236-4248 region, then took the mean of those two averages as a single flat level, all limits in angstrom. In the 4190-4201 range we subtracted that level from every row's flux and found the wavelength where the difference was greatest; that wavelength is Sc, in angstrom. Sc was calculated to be 4194.37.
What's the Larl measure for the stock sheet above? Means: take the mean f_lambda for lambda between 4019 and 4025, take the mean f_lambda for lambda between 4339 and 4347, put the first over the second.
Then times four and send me 5.3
